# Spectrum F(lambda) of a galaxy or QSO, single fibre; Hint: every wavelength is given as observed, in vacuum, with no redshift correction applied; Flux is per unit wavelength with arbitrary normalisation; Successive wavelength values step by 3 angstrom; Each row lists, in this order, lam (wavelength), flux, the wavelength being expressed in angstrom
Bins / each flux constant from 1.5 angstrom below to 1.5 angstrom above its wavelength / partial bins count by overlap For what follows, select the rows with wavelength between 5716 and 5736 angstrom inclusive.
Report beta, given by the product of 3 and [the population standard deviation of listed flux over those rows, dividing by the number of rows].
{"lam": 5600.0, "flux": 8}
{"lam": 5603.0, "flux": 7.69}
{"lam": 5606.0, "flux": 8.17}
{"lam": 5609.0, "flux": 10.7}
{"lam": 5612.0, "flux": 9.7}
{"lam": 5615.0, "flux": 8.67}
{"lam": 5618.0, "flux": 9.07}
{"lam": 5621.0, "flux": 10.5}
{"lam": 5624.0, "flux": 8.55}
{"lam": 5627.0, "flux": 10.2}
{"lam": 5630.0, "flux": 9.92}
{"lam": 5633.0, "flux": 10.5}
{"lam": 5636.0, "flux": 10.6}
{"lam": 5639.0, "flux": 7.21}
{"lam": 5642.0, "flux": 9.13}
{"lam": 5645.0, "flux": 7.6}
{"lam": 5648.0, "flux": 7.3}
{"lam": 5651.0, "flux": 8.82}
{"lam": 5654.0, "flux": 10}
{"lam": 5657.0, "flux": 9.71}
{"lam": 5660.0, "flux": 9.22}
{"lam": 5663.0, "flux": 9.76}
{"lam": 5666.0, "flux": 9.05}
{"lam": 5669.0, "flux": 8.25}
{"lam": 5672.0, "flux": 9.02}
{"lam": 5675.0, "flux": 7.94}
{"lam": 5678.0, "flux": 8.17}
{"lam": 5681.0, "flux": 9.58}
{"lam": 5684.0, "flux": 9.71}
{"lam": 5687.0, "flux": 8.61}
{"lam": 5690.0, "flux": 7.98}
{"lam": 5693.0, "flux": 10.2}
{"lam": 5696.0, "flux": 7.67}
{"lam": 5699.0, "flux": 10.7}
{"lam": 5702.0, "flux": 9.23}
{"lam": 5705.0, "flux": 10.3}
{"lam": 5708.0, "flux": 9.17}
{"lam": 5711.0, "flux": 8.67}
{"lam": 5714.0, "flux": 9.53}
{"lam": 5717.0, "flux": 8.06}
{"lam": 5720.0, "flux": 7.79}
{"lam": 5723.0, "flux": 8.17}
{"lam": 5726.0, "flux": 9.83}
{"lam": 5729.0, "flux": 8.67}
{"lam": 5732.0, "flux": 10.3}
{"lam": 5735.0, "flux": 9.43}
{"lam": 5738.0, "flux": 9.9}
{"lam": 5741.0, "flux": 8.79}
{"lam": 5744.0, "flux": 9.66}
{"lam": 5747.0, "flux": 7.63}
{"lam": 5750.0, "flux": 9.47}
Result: 2.69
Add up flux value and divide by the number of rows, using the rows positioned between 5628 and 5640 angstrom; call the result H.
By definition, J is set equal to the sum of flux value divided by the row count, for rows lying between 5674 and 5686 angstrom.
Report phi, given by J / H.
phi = 0.93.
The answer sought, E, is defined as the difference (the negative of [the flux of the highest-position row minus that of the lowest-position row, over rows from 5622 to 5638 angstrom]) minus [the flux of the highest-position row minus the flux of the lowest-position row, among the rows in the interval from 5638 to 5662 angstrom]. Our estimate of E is -4.1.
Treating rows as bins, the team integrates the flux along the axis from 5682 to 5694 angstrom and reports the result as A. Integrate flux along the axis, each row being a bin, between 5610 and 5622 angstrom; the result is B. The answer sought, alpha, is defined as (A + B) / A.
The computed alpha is 2.04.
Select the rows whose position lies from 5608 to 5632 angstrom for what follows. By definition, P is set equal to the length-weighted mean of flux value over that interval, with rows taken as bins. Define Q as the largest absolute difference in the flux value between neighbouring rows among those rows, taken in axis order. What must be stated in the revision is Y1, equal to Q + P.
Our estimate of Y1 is 11.6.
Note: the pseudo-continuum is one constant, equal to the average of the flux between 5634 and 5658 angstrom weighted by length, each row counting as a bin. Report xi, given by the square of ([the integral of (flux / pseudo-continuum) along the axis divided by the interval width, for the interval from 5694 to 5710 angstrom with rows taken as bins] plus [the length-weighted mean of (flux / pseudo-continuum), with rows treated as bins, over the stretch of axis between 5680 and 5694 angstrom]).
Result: 4.45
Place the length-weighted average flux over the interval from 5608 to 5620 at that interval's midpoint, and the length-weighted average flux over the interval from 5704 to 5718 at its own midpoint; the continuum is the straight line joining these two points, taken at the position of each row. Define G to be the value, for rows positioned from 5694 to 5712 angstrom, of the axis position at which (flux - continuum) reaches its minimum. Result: 5696.0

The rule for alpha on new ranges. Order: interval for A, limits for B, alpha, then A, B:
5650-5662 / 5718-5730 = 1.91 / 114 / 103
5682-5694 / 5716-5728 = 1.93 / 109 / 102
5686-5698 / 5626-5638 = 2.17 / 104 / 122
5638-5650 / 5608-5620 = 2.21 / 95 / 114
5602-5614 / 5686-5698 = 1.96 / 109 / 104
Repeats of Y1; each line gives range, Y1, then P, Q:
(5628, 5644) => 12.8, 9.4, 3.39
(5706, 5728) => 10.4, 8.8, 1.66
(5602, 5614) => 11.6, 9.1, 2.53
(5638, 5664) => 10.7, 8.8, 1.92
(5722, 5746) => 11.0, 9.3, 1.66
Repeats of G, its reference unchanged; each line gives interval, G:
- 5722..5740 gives 5723.0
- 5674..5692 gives 5675.0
